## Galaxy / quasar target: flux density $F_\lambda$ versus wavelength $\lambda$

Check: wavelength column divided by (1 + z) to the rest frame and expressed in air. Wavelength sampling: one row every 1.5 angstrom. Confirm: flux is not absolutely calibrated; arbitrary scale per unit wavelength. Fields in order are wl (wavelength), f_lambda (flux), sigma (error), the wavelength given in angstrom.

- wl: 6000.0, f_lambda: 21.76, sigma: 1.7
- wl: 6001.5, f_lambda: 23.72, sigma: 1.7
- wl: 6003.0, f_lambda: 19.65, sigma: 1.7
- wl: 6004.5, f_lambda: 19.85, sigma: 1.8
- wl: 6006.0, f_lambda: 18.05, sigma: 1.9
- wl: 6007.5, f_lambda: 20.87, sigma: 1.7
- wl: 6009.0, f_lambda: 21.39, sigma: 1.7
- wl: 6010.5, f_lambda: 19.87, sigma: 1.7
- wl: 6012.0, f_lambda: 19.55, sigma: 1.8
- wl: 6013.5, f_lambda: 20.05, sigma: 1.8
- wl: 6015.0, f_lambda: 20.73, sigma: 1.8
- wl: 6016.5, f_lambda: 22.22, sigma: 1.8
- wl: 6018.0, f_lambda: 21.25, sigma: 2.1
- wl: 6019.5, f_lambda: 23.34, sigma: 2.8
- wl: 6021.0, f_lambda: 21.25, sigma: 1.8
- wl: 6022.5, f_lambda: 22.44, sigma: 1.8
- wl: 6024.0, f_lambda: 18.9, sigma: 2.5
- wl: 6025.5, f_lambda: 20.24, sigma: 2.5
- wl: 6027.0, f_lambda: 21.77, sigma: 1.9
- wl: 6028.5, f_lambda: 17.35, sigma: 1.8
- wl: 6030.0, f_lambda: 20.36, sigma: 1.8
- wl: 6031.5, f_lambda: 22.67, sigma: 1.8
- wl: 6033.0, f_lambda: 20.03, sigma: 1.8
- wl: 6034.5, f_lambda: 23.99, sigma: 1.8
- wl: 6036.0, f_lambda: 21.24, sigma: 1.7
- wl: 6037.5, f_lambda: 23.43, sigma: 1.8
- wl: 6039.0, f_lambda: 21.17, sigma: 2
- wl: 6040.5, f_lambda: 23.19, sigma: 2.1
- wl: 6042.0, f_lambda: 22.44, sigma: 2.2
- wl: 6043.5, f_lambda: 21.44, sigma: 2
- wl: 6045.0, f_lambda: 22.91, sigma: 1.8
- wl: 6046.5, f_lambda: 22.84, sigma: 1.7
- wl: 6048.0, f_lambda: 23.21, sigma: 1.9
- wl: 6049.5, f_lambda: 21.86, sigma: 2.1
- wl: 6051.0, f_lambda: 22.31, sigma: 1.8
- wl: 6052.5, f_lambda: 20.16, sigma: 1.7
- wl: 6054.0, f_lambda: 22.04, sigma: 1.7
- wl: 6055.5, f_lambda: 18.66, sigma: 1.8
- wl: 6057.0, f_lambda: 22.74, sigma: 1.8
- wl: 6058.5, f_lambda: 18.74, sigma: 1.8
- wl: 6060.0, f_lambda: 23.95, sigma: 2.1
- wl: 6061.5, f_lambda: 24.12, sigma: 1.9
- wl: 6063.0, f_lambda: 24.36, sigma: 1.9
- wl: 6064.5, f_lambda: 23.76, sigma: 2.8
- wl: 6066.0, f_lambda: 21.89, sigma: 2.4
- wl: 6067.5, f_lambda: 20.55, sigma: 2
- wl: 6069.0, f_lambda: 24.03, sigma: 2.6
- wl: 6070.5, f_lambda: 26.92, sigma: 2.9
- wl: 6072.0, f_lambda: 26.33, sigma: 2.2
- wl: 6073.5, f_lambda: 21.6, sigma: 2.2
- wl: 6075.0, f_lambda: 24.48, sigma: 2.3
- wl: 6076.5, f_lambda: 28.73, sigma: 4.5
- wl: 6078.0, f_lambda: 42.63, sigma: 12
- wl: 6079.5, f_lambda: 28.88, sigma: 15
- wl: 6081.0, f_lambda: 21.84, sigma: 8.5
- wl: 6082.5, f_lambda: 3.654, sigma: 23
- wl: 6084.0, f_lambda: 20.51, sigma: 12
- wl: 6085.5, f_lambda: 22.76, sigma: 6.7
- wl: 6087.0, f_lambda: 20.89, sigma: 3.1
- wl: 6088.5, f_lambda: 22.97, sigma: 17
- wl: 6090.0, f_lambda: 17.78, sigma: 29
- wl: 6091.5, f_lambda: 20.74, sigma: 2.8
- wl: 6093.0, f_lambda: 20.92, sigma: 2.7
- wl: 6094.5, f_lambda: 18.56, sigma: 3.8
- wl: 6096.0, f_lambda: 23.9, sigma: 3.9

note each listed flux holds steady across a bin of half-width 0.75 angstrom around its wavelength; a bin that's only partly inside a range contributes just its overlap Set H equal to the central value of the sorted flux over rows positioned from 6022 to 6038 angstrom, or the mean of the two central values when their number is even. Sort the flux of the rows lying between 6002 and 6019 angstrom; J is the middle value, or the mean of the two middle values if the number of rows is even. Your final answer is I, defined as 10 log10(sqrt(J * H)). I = 13.1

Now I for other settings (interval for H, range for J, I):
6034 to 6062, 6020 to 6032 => 13.3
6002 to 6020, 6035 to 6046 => 13.3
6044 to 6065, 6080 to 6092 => 13.4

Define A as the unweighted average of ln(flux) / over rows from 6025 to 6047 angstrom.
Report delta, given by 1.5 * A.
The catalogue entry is 4.609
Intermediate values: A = 3.073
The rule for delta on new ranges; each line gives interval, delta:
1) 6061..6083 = 4.652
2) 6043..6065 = 4.646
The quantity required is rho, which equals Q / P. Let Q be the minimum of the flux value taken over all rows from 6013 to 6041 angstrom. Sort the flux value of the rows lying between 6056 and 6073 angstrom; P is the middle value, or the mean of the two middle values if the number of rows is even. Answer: 0.72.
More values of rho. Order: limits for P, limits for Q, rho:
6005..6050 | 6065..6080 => 0.96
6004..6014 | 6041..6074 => 0.94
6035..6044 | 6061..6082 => 0.94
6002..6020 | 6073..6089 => 0.18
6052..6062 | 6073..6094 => 0.17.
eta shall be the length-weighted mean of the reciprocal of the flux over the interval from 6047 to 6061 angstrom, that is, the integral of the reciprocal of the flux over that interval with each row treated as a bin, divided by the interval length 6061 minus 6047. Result 0.047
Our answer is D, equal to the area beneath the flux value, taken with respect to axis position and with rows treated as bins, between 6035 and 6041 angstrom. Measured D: 134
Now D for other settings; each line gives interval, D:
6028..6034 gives 122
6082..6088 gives 107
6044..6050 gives 136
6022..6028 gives 124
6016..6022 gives 132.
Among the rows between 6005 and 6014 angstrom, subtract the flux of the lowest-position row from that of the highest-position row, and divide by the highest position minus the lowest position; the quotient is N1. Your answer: 0.27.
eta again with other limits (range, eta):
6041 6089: 0.051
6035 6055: 0.045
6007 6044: 0.047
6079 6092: 0.073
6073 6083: 0.067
